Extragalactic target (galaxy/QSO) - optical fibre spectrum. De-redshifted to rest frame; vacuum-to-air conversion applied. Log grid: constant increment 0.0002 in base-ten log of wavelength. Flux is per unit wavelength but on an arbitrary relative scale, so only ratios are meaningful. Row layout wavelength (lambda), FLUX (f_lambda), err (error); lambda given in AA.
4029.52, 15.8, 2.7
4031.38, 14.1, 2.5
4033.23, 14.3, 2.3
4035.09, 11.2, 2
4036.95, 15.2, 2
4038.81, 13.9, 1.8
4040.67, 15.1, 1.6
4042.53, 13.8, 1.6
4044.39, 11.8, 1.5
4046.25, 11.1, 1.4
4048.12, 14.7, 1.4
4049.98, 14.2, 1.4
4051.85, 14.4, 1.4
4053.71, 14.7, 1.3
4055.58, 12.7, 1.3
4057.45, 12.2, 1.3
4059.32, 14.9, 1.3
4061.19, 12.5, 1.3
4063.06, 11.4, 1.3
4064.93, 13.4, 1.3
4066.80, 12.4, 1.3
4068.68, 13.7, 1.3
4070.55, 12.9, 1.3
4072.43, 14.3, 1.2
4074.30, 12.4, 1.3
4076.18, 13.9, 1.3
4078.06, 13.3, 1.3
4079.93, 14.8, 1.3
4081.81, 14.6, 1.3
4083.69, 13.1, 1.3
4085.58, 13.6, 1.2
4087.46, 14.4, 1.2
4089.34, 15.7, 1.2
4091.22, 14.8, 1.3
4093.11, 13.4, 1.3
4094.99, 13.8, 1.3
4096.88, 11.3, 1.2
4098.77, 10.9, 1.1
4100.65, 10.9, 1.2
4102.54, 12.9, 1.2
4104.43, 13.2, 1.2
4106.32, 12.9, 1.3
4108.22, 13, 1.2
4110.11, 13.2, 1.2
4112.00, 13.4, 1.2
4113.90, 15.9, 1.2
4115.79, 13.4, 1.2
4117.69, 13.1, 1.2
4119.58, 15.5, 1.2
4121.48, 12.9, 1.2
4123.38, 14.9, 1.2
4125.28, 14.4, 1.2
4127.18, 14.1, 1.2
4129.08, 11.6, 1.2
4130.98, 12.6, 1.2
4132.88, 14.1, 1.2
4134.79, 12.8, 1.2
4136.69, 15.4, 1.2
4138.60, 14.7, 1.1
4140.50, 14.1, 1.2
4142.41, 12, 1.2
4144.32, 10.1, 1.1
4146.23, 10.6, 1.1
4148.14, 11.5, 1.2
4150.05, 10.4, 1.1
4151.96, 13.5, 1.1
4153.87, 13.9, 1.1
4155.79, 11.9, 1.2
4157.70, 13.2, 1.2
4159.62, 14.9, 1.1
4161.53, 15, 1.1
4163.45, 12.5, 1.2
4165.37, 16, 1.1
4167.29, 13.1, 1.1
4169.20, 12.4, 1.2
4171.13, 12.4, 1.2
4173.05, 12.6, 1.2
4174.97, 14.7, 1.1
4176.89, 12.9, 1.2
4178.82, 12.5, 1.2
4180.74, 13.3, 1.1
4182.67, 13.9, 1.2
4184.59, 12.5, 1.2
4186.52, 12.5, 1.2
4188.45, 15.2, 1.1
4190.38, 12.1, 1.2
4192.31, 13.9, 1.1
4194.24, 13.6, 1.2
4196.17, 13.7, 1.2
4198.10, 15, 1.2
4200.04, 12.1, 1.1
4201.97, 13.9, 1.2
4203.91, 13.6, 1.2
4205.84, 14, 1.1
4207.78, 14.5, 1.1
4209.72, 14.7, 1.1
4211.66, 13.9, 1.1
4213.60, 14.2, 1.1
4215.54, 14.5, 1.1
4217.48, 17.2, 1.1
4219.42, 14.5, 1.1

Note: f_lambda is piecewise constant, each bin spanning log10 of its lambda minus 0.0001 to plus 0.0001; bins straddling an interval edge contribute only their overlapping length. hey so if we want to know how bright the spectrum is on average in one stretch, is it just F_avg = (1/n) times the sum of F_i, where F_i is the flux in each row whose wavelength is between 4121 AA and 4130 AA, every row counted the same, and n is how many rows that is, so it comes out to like 13.6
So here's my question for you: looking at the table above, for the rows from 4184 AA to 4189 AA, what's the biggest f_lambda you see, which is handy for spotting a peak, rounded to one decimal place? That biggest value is 15.2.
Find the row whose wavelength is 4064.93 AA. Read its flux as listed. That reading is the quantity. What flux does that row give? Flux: 13.4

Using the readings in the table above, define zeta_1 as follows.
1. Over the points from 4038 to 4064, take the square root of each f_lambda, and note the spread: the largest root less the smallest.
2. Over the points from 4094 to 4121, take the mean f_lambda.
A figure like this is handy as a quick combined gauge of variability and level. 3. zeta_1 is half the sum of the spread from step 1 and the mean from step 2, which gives 6.83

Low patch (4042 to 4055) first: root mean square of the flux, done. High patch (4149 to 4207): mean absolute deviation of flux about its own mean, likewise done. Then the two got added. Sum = 14.5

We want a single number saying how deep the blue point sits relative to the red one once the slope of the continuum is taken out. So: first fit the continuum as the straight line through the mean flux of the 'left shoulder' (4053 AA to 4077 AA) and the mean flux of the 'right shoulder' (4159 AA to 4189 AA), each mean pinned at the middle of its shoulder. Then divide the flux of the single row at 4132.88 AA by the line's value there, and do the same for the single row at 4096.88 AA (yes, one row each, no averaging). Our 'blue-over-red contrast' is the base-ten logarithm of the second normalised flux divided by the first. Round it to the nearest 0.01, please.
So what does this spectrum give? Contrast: -0.09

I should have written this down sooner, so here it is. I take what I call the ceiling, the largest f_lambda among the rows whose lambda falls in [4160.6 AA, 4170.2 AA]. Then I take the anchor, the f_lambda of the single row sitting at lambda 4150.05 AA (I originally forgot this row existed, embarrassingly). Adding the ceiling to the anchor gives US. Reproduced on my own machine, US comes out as 26.4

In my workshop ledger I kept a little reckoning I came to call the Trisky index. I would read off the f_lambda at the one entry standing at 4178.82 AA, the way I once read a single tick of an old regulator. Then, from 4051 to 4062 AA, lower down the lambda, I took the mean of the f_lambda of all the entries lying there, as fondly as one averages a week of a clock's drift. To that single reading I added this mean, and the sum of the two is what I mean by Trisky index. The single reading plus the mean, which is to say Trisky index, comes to 26.1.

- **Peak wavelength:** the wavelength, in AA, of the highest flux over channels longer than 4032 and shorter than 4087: 4036.95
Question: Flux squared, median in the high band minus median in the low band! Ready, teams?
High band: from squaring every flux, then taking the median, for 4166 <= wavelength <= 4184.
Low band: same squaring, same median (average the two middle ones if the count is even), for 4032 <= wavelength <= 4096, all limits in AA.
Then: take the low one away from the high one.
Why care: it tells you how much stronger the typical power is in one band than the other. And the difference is -24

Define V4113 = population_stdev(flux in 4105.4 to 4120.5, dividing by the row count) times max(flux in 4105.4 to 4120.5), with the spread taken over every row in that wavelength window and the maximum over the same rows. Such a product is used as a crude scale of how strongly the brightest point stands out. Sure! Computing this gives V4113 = 17.7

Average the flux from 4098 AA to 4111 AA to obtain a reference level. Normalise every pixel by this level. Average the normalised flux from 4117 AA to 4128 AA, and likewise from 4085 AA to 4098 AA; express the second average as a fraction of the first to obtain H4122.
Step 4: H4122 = 0.98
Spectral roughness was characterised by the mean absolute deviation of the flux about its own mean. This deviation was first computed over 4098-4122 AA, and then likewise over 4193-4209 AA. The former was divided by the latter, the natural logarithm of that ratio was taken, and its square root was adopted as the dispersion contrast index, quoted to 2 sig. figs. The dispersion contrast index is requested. 0.67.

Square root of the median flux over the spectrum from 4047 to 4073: 3.68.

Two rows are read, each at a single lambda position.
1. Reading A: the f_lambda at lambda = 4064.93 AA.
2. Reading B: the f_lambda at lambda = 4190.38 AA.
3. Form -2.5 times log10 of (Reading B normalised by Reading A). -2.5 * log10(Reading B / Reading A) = 0.111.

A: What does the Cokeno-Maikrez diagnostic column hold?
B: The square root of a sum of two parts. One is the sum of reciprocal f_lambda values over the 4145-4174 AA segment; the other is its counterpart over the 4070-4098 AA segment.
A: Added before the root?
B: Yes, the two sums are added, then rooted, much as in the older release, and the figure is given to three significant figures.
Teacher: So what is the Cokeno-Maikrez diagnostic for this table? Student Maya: 1.51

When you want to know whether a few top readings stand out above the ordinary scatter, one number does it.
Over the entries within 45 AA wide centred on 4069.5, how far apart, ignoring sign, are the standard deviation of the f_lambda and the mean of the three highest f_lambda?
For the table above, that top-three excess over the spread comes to 14.1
